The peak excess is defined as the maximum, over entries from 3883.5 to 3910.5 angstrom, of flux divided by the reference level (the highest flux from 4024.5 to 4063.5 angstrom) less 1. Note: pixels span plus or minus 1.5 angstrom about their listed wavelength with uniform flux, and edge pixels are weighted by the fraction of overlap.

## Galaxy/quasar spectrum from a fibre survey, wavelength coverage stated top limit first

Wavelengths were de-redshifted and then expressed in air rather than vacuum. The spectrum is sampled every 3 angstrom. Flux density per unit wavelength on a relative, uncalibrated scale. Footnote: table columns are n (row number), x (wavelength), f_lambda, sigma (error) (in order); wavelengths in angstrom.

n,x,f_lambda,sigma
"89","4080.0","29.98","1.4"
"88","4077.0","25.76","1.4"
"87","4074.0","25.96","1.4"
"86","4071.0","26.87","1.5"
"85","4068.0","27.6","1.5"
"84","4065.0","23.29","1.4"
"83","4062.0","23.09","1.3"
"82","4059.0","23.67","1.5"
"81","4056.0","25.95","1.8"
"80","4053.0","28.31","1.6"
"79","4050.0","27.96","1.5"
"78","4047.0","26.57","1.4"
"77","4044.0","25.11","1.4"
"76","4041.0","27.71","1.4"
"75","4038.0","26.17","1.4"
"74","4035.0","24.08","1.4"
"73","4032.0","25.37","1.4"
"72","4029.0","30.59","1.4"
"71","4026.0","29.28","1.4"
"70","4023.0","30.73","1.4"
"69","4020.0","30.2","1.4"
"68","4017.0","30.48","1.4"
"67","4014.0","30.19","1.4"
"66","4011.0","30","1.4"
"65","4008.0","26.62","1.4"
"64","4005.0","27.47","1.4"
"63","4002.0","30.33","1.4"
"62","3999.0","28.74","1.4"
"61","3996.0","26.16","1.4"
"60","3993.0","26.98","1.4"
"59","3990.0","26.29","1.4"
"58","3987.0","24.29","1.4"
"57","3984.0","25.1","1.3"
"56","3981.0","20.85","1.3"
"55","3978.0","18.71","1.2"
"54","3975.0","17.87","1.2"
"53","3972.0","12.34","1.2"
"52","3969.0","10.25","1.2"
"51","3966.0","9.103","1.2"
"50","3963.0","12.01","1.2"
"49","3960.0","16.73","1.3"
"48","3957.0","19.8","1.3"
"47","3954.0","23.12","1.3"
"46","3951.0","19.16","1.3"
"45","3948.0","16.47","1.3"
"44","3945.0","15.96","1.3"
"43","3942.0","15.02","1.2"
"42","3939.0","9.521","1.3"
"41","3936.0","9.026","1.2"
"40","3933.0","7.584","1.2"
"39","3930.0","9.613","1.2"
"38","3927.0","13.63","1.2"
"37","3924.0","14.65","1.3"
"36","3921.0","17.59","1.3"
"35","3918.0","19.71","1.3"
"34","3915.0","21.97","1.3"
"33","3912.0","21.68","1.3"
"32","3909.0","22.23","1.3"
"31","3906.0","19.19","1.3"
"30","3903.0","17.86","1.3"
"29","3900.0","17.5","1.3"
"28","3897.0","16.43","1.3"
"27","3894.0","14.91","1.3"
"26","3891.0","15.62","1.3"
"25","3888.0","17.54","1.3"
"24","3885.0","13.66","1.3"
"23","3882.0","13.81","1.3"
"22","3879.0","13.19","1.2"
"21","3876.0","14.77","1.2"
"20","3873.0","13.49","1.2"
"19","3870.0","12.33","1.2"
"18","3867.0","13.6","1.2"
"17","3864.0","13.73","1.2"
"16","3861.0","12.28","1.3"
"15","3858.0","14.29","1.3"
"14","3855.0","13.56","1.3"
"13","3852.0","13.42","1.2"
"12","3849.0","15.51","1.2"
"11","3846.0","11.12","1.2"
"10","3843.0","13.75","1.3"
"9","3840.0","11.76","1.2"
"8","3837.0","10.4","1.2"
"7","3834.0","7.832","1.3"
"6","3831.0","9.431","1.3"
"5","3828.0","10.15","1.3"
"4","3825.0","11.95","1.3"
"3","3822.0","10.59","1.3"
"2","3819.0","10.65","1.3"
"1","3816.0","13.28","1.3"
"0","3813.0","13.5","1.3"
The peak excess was -0.27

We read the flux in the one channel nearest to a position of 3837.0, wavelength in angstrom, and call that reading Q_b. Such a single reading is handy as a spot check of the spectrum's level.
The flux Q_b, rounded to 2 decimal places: 10.40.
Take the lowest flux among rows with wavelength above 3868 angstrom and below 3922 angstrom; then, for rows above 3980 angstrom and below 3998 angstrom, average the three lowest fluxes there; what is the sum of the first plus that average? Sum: 36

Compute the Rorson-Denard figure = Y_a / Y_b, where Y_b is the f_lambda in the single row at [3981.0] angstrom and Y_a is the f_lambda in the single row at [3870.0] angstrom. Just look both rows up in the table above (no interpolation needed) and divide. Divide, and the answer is 0.59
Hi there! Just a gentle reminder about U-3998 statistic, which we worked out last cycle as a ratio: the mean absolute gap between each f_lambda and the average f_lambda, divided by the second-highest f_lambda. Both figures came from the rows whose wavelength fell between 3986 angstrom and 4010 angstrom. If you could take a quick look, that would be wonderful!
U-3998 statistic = 0.05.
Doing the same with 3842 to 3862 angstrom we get 0.07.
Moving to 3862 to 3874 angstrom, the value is 0.04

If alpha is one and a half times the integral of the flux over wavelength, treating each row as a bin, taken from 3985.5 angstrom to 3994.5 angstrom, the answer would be 349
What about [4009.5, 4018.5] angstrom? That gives 408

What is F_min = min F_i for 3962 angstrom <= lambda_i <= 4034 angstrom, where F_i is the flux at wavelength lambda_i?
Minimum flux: 9.103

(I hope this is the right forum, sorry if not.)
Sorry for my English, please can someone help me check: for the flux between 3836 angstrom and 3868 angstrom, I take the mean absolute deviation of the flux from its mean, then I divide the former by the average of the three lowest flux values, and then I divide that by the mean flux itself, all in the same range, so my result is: 0.0083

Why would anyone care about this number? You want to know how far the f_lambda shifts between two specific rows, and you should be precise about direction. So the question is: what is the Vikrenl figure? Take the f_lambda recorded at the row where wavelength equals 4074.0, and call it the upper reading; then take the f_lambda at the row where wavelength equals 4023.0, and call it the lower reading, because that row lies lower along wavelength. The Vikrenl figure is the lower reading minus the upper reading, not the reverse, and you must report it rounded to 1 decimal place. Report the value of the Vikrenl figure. 4.8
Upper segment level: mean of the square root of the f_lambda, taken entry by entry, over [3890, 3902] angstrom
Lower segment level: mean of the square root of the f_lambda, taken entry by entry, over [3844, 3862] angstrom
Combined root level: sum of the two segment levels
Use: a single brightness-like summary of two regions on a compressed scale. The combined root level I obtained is 7.7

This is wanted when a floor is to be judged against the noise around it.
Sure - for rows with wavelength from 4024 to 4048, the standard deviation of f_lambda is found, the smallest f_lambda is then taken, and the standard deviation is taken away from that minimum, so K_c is 22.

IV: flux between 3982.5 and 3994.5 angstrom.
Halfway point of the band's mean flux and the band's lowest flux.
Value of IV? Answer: 25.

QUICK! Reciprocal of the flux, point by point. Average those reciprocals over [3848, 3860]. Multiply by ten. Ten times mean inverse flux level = 0.71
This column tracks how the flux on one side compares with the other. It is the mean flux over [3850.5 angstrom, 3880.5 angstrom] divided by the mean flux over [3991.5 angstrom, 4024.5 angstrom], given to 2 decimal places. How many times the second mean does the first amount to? 0.47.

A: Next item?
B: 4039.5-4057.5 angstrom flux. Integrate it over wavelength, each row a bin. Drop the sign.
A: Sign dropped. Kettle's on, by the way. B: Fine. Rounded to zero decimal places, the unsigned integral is 485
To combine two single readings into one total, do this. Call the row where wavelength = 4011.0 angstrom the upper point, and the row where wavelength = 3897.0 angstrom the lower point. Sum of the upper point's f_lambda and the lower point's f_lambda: 46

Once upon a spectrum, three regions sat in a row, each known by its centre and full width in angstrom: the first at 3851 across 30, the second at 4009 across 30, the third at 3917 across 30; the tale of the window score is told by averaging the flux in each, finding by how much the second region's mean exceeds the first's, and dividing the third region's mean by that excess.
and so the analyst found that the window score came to 1.1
